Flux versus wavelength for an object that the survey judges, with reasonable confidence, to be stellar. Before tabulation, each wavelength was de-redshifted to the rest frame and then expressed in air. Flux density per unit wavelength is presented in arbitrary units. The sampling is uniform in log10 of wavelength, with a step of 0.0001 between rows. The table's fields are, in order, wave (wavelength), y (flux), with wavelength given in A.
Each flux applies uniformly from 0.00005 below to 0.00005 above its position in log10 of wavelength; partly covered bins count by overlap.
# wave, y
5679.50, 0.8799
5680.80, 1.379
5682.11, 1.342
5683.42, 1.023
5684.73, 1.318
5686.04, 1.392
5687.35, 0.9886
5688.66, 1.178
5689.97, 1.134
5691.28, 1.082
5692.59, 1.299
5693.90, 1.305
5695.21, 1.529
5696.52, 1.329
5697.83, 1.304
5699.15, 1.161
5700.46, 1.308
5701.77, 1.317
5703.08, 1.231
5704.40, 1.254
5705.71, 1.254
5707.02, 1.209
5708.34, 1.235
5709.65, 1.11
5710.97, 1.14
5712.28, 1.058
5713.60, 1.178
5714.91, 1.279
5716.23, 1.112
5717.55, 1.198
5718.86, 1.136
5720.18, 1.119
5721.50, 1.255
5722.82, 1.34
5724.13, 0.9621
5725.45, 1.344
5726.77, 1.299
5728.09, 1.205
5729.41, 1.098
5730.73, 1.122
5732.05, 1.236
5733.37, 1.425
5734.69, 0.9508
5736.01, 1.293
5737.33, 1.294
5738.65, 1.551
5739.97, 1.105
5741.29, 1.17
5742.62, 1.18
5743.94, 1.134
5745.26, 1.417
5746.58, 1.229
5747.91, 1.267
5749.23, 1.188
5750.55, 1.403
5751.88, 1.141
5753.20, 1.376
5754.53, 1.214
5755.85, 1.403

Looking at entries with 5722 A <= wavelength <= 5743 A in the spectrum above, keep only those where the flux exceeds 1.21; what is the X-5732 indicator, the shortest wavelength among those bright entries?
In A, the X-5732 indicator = 5722.82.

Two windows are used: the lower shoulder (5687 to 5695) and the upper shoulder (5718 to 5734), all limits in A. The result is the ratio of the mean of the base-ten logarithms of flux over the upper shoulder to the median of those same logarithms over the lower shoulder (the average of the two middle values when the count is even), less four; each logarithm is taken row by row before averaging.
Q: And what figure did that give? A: -2.71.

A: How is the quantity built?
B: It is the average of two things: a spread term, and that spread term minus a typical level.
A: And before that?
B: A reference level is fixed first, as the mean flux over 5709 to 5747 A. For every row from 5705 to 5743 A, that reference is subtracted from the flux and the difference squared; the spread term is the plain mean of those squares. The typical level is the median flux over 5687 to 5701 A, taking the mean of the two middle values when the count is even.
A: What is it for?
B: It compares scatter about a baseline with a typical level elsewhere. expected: -0.634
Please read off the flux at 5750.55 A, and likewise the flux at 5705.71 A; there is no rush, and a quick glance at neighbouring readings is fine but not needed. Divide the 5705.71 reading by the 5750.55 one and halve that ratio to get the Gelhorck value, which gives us 0.45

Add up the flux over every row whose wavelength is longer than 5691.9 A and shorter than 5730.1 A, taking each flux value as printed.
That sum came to 35.6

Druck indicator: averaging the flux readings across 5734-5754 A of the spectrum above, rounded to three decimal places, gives 1.247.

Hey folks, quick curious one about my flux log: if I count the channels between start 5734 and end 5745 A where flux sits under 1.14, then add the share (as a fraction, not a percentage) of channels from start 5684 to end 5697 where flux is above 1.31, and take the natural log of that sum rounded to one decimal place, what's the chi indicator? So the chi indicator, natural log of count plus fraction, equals 1.2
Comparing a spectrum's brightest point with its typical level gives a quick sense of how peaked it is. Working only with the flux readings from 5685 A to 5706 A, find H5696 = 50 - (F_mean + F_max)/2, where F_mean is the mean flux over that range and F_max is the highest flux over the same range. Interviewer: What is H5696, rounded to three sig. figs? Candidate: 48.6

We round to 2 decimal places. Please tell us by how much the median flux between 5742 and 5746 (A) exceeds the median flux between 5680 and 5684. -0.16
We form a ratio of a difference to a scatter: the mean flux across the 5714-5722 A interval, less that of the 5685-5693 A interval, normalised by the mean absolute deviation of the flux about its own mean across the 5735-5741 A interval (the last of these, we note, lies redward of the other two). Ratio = 0.0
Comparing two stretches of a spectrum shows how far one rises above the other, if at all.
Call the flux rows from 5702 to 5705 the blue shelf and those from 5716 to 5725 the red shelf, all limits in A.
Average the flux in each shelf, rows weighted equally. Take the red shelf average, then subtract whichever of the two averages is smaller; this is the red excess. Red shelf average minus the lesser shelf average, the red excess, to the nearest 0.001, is 0.000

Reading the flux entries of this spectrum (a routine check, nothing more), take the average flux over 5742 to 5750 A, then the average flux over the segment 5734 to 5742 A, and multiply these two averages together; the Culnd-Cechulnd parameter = 1.52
